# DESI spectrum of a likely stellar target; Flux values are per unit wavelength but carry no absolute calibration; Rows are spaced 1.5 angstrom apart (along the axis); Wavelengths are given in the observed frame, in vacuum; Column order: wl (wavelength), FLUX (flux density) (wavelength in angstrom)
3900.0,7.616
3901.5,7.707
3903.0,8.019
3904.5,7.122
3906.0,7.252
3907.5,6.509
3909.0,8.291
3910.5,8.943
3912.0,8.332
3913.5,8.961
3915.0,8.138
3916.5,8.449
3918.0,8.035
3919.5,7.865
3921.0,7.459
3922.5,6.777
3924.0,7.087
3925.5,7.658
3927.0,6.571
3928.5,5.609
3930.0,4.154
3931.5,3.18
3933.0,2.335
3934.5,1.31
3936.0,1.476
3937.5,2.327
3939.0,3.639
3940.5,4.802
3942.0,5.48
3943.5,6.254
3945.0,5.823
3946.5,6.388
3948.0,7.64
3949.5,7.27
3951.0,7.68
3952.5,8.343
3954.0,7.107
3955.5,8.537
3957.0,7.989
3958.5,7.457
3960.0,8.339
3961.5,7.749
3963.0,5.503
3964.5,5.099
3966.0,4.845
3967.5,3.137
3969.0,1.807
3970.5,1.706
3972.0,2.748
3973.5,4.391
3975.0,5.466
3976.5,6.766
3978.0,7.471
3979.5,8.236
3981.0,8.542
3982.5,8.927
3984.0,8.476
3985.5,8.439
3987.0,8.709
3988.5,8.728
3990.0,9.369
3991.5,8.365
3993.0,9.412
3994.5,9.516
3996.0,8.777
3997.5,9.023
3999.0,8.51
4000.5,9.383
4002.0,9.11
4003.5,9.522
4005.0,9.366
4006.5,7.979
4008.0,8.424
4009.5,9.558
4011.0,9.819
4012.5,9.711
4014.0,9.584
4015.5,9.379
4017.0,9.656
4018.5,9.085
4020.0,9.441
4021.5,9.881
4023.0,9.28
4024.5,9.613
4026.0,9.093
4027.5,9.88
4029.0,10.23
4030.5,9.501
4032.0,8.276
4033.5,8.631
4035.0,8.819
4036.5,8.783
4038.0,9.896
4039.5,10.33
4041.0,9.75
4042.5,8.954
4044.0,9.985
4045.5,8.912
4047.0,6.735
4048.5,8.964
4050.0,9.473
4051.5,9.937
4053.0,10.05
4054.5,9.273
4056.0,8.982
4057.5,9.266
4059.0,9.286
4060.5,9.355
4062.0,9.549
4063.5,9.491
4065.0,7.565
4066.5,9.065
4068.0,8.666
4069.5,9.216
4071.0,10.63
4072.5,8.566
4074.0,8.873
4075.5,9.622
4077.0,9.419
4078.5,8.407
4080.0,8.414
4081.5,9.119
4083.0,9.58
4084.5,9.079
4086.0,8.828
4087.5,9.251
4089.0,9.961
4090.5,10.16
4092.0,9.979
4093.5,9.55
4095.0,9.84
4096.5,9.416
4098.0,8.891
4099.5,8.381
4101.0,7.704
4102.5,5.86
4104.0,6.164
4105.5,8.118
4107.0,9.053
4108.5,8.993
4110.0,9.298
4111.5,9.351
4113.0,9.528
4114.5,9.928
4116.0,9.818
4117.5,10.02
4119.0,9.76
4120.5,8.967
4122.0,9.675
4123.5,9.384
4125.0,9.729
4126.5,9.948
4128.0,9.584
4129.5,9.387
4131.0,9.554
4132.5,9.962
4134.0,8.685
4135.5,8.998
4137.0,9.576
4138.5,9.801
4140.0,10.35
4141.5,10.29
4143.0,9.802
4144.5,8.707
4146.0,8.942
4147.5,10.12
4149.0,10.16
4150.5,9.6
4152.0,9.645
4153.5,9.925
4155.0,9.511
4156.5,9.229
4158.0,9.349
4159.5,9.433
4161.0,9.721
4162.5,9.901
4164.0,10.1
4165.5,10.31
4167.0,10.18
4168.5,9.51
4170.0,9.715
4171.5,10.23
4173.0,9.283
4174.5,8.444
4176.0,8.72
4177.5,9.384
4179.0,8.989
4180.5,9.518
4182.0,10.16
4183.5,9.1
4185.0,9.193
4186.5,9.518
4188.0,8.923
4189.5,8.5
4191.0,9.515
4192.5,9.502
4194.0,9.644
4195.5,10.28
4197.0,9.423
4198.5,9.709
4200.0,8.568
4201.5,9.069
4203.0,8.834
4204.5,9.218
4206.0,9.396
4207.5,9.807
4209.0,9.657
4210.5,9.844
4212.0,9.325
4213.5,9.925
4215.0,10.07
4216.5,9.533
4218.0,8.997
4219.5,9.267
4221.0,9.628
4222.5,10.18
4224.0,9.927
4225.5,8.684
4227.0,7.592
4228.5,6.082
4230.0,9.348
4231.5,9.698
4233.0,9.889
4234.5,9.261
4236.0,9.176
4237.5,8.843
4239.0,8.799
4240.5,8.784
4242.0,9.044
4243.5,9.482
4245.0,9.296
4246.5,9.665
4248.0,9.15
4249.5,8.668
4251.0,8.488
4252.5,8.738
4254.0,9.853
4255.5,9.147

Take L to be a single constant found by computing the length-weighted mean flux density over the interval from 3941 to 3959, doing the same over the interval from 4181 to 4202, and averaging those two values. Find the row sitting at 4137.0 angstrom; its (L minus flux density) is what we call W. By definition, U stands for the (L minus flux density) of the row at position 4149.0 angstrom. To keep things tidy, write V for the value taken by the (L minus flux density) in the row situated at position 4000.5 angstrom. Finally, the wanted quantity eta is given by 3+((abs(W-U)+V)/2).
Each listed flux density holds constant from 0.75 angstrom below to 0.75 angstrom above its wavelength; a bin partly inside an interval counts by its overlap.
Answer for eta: 2.7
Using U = -1.9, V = -1.1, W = -1.3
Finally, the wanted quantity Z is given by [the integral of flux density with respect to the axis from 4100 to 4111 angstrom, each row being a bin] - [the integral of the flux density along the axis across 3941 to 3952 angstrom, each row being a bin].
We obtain 14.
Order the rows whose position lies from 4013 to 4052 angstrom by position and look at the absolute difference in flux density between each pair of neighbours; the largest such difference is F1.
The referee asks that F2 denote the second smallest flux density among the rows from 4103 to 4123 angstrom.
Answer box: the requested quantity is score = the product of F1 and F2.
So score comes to 18.1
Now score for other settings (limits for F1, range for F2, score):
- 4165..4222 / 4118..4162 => 9.9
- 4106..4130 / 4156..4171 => 7.4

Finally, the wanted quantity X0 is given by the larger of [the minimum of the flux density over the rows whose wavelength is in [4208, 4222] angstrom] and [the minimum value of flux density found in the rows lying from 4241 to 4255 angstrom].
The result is 9.0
